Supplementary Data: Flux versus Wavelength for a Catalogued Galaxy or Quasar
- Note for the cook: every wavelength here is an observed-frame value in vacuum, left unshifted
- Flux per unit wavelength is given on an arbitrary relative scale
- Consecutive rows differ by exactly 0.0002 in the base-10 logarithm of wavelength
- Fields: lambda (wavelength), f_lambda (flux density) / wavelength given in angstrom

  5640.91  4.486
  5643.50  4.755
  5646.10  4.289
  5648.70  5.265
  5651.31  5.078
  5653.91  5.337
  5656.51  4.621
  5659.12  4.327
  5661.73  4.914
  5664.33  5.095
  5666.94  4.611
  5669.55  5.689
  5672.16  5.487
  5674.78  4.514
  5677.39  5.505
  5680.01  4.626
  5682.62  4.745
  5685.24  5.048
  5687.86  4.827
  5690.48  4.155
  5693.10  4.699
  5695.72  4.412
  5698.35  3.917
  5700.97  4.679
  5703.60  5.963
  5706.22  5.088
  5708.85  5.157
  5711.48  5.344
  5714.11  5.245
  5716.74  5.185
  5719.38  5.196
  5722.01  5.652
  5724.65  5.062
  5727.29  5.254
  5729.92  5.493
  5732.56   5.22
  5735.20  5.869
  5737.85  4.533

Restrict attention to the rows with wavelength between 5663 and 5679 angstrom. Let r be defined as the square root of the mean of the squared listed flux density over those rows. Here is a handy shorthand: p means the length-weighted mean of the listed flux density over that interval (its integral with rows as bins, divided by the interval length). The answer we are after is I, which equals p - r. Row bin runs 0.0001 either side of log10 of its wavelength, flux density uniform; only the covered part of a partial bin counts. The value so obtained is -0.030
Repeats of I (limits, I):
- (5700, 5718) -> 0.000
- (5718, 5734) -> -0.001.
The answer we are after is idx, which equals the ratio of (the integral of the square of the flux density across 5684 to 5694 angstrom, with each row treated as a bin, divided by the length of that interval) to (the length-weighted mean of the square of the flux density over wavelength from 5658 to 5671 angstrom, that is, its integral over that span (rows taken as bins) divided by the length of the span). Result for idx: 0.89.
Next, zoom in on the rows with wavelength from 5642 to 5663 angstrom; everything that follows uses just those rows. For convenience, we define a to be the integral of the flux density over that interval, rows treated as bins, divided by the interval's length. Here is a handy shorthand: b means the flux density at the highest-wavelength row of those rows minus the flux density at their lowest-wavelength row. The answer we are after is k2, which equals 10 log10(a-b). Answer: 6.7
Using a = 4.82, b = 0.2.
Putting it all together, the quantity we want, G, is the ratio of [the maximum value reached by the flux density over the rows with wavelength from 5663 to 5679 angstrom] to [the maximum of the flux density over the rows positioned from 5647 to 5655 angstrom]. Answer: 1.07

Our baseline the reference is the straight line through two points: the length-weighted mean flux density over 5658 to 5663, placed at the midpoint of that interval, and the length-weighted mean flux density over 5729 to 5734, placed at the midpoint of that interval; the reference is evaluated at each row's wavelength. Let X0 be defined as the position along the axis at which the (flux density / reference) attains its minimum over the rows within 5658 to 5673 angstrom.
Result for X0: 5659.12 angstrom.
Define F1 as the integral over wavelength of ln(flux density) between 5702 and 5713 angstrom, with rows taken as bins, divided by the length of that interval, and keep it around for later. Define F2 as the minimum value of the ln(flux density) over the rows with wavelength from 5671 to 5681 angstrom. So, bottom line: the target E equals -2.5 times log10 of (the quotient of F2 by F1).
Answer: 0.12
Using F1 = 1.68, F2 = 1.51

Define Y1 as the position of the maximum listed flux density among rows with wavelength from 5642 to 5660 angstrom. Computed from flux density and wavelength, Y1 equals 5653.91 angstrom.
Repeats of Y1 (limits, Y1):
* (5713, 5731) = 5722.01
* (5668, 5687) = 5669.55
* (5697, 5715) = 5703.60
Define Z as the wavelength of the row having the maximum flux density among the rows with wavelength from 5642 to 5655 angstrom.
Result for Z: 5653.91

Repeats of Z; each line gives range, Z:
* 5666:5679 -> 5669.55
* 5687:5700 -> 5687.86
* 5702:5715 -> 5703.60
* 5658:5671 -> 5669.55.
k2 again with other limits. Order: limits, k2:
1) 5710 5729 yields 7.3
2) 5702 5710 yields 7.9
